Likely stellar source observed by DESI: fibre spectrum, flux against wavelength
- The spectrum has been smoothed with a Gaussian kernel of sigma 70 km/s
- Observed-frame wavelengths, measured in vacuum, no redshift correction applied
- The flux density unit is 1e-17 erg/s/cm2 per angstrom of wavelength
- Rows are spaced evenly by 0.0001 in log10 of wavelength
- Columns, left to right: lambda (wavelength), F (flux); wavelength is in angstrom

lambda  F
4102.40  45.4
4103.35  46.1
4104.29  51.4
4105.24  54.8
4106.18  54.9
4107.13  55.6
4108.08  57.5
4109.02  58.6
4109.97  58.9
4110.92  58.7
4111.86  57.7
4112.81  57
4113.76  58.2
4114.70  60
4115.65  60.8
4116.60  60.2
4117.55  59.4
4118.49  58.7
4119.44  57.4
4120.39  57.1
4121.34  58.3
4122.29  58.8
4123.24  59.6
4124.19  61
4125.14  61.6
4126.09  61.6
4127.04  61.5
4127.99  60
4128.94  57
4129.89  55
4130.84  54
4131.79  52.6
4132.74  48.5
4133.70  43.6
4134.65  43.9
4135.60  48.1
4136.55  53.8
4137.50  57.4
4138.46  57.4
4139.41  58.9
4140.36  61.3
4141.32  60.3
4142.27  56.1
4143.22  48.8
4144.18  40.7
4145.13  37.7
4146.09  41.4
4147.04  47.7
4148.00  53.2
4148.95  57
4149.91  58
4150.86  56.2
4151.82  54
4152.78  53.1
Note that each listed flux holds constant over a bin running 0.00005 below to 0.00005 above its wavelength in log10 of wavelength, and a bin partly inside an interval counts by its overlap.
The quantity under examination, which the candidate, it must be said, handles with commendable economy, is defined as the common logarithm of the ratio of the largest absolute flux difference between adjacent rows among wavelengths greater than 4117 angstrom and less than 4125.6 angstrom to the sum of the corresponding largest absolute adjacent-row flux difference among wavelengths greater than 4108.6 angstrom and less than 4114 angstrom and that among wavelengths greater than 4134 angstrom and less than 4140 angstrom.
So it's -0.69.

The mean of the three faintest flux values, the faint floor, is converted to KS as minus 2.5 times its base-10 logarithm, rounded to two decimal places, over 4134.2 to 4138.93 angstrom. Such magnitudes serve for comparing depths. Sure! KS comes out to -4.22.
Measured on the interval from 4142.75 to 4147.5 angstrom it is -4.00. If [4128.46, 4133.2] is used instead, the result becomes -4.28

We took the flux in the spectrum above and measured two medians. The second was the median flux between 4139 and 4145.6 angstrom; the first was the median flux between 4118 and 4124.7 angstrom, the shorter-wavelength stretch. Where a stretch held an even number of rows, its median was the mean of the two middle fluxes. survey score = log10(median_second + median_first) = 2.060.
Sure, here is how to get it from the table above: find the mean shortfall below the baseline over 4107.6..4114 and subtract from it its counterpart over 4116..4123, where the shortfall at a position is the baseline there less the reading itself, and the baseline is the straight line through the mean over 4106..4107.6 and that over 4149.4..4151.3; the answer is 0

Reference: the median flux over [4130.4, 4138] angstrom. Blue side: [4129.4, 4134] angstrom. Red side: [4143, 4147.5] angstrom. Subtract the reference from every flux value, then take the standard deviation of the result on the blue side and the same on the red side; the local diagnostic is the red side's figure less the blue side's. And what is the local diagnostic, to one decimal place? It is 0.1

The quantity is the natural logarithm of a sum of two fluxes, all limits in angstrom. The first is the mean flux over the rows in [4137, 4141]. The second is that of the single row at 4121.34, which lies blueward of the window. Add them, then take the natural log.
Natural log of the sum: 4.76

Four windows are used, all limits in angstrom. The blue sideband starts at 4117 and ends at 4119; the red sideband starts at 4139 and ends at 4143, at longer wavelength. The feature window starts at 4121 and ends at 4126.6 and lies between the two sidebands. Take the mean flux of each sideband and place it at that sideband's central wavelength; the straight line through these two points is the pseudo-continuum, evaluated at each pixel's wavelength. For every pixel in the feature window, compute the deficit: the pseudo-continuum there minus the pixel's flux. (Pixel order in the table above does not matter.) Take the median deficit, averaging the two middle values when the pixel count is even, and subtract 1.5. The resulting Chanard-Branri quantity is -3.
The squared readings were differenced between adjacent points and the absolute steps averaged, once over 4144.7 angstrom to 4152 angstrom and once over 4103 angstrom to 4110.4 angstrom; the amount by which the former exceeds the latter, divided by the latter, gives 0.8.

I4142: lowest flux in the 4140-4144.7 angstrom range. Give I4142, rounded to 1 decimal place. 40.7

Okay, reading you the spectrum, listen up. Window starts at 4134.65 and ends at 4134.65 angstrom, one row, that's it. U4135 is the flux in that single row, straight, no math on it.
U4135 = 43.9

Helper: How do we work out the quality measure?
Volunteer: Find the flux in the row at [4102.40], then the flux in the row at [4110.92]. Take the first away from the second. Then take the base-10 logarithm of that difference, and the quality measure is 1.1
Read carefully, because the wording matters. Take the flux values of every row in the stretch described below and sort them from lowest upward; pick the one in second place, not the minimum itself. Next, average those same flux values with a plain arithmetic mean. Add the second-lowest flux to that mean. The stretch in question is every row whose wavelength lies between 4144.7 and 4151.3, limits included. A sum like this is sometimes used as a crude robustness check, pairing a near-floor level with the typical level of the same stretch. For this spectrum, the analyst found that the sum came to 92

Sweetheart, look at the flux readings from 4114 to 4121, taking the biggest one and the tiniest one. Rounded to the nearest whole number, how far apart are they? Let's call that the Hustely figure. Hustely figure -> 4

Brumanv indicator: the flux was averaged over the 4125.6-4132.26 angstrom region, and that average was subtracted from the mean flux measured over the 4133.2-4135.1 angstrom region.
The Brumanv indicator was -14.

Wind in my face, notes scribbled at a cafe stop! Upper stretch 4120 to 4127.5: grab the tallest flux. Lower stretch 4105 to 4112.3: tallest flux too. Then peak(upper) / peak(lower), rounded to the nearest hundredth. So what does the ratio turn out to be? 1.05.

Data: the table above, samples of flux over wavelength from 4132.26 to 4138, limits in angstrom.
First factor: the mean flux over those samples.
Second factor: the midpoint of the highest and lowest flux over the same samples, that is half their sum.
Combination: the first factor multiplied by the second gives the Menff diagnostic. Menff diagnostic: 2485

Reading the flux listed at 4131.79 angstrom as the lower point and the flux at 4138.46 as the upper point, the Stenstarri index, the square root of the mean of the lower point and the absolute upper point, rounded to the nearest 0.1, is 7.4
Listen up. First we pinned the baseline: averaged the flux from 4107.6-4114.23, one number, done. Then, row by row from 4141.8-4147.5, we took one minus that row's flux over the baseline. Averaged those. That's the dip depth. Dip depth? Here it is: 0.22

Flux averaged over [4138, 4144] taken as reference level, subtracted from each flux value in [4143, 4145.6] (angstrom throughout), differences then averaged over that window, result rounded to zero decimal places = -15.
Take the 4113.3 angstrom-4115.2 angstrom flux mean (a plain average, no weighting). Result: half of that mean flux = 29.6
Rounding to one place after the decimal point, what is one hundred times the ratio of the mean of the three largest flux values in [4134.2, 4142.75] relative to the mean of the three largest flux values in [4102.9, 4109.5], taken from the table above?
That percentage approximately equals 105.1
